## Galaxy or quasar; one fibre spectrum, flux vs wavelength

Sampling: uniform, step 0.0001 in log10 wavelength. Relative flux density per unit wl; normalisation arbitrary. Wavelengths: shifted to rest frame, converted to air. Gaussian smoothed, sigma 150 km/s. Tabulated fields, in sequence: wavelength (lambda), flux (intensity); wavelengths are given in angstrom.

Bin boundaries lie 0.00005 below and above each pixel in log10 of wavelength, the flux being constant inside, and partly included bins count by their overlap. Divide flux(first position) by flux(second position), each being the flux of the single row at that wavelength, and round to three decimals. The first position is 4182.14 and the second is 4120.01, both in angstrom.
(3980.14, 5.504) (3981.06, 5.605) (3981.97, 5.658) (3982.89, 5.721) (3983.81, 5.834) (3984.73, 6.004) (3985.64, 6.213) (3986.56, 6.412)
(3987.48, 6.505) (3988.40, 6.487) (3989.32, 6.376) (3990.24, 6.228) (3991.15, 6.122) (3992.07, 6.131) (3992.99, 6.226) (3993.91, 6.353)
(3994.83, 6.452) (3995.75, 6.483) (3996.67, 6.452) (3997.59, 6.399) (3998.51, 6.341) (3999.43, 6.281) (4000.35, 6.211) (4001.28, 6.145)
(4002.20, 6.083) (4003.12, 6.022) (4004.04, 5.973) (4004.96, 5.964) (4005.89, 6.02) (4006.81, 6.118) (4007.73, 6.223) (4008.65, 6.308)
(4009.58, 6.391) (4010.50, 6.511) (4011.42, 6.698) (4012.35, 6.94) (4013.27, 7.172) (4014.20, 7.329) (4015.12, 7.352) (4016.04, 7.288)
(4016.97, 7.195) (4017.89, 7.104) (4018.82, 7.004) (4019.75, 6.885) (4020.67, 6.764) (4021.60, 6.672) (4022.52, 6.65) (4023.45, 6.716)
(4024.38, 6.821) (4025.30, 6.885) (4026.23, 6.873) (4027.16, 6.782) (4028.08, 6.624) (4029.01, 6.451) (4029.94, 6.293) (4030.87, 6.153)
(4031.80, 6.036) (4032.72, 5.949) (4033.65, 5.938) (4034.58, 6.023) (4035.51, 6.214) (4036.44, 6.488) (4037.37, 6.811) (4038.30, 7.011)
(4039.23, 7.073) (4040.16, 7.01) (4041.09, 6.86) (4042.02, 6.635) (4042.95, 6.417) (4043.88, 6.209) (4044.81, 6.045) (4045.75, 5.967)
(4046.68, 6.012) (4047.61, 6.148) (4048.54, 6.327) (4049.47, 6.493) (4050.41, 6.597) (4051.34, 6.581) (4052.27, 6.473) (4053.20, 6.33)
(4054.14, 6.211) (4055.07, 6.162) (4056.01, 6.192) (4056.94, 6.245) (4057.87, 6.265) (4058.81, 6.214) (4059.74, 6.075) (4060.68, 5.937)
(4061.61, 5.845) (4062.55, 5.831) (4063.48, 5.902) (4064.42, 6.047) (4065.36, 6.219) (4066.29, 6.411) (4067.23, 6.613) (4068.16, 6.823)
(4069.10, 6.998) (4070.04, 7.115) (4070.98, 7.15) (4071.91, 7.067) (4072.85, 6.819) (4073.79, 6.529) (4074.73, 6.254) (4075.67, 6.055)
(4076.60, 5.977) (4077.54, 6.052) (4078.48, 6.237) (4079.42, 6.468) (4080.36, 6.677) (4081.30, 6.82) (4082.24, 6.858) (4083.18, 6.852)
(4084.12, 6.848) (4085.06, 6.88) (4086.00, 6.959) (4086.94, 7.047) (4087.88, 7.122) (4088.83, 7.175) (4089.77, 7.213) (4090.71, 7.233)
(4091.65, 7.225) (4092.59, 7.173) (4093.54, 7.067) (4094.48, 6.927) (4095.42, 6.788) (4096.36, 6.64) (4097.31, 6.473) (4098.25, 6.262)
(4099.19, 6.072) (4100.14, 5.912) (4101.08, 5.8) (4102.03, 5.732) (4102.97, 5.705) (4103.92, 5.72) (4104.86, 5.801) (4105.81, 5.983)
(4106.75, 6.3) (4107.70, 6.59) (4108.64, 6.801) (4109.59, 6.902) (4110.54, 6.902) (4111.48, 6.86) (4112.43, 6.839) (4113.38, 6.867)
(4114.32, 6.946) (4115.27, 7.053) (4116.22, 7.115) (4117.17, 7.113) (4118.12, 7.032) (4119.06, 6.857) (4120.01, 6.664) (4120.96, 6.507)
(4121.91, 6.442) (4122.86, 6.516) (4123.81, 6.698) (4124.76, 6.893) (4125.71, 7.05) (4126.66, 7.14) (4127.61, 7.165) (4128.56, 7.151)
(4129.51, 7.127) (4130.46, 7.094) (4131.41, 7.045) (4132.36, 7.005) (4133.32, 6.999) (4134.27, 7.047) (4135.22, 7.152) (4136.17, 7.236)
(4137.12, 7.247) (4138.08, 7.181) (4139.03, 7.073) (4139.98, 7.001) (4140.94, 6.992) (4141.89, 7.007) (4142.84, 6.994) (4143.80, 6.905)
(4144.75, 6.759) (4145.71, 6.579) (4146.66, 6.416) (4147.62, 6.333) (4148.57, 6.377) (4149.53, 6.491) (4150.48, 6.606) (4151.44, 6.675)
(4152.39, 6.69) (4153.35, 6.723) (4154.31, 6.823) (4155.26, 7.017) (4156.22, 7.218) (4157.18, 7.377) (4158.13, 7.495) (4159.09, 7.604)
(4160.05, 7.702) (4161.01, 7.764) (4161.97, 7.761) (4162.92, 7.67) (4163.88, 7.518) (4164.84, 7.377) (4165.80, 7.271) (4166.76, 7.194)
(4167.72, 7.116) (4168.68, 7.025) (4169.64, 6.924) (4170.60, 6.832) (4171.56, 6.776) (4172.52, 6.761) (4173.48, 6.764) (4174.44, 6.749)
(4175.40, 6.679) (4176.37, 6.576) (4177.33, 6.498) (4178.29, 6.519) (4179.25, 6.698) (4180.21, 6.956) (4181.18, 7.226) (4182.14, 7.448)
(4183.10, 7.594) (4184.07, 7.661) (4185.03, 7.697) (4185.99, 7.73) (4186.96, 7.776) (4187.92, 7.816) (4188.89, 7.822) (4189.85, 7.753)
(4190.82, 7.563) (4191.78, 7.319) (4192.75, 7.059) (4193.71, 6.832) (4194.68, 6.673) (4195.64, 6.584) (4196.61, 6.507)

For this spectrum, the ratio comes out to 1.118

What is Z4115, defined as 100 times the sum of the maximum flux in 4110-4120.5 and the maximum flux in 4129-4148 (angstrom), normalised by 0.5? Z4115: 2872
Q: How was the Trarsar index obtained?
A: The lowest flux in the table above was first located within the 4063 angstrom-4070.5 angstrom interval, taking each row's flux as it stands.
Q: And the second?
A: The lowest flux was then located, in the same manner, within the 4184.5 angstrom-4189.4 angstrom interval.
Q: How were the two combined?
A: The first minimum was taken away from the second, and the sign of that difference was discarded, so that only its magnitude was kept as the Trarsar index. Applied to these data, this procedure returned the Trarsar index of 1.8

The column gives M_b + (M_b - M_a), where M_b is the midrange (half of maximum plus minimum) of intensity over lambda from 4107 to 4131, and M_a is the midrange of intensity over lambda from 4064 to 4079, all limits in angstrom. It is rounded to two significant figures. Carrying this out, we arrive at 7.0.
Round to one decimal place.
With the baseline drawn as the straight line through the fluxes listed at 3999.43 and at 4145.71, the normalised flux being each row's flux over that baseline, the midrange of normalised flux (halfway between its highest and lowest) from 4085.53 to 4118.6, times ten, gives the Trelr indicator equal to 10.0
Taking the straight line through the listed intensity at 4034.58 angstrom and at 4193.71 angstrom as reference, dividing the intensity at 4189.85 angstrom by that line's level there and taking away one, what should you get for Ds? 0.14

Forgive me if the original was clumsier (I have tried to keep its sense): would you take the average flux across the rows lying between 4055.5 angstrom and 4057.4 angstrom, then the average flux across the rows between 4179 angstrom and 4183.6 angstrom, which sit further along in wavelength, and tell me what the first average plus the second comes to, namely 13.4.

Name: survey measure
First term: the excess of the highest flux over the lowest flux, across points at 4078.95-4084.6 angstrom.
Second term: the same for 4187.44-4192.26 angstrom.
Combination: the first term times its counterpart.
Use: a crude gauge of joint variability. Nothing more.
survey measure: 0.20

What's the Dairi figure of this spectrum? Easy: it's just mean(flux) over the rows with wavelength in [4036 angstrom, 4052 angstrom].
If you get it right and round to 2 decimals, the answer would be 6.51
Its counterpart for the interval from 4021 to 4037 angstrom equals 6.45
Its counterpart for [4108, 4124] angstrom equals 6.83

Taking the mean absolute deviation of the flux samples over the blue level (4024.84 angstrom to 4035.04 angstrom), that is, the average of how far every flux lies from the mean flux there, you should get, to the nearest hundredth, 0.33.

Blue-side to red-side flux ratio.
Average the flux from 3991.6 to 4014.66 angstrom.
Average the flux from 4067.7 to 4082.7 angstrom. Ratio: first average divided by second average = 0.96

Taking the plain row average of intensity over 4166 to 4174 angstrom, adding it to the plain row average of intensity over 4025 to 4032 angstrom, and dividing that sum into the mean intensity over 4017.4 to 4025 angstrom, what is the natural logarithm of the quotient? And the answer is -0.68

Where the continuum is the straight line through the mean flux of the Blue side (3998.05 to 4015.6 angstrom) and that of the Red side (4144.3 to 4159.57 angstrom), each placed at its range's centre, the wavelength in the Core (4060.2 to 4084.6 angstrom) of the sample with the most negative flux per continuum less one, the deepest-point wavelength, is 4062.55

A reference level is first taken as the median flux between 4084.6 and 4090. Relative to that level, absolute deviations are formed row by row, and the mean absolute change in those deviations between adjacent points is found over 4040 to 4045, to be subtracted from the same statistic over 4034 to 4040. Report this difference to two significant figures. 0.017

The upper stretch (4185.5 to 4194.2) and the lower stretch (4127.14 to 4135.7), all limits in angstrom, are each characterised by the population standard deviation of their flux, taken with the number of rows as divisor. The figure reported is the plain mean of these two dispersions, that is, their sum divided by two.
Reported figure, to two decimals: 0.20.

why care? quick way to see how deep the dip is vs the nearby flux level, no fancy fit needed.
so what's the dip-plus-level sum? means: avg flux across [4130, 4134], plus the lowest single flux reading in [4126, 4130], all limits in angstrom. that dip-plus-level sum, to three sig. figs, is 14.2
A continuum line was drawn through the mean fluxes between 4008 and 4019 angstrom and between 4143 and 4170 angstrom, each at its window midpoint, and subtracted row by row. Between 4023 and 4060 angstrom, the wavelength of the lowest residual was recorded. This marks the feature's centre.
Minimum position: 4033.65 angstrom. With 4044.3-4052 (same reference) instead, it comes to 4045.75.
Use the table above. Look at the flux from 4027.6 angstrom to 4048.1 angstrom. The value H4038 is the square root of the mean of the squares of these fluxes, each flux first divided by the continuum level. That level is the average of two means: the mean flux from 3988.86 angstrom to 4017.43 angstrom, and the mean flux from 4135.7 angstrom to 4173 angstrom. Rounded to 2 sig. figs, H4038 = 0.95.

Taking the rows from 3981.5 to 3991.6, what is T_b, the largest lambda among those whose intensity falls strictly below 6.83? 3991.15 angstrom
